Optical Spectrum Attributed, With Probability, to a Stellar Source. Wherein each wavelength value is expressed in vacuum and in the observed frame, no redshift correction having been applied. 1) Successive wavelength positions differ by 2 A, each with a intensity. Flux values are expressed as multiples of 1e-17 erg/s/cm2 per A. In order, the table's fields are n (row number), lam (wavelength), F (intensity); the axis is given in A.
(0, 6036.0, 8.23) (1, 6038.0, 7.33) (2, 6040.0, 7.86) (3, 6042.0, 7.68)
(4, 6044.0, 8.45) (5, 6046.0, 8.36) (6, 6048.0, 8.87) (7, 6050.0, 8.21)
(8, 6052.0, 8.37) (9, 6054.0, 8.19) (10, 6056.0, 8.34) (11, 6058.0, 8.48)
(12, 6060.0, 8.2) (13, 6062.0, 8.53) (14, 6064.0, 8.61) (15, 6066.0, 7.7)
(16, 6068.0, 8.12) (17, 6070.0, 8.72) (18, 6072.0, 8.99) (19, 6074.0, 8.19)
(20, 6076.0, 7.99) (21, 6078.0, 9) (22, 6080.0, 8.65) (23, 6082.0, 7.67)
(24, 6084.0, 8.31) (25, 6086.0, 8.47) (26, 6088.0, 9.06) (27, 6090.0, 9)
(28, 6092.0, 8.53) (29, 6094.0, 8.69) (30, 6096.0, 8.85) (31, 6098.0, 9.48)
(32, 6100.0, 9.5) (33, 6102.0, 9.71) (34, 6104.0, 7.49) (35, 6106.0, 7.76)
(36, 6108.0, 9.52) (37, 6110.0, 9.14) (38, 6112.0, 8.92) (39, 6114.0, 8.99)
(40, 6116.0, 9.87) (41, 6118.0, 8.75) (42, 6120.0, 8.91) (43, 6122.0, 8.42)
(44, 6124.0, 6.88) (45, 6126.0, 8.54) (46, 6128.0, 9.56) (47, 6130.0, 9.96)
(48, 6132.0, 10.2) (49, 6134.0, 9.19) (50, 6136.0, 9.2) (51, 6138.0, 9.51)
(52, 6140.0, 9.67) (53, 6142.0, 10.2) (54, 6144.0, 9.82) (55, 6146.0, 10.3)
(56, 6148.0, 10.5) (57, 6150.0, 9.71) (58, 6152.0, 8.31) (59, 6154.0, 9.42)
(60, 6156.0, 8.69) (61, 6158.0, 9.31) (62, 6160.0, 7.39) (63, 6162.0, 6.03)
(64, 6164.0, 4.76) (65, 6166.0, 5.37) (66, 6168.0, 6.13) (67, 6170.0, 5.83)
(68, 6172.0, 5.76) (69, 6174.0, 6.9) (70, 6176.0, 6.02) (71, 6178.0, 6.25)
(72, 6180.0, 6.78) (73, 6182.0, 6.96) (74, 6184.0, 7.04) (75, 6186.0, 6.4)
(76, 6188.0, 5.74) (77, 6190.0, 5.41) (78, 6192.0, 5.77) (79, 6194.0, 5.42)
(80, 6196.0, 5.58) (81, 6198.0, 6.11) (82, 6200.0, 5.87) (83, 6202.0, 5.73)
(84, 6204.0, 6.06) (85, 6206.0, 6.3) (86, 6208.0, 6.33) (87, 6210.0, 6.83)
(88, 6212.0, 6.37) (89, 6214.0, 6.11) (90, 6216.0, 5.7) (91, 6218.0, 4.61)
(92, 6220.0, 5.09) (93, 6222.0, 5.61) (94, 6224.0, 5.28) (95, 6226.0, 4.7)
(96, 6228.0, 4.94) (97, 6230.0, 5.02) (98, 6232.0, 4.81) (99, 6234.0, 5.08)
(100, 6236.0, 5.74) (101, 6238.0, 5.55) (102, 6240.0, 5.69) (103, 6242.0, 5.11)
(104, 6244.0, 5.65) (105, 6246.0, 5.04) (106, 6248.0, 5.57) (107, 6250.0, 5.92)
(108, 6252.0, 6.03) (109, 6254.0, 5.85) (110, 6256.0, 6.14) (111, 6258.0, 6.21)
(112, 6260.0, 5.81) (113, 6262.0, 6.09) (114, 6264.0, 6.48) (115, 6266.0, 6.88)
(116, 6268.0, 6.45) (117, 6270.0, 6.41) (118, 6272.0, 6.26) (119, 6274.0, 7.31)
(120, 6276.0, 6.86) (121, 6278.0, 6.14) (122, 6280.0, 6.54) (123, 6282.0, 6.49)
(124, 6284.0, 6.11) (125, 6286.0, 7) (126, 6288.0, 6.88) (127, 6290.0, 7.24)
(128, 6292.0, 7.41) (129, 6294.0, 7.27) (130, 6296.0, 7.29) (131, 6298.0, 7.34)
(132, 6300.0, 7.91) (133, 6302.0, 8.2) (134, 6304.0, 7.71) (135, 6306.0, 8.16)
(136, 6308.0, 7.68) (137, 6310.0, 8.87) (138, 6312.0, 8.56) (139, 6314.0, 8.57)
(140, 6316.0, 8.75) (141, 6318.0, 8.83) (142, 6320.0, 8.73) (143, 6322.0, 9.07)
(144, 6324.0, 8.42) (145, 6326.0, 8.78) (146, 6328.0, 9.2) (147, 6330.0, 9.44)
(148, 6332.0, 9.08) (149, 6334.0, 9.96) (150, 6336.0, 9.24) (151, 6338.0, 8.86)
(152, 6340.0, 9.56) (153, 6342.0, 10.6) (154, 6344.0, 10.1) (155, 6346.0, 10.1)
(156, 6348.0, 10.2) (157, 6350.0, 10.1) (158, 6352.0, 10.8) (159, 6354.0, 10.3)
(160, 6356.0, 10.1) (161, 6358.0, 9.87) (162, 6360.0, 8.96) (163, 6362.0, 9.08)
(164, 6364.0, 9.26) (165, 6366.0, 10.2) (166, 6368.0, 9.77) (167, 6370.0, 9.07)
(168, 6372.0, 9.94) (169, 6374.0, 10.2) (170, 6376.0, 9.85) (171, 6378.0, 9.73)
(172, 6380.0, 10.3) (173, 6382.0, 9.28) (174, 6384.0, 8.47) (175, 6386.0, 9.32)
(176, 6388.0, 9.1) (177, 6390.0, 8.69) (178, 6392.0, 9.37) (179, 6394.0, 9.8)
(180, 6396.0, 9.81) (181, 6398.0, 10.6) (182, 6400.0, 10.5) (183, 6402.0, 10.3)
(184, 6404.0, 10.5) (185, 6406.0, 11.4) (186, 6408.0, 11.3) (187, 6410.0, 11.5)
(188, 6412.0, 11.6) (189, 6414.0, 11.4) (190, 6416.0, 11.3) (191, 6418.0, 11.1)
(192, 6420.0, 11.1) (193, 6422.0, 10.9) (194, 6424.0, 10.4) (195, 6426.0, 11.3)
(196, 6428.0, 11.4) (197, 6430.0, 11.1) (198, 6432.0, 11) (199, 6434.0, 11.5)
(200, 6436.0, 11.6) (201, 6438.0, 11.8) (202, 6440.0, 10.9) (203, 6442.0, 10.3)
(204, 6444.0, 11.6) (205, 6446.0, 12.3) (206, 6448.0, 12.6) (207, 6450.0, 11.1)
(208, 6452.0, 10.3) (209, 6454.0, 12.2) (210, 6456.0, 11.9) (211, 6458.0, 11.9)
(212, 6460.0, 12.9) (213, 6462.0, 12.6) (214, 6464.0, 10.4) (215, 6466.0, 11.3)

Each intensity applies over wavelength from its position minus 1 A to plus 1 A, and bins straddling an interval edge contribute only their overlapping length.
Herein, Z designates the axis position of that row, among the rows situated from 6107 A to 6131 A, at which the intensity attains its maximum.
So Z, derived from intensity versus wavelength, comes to 6130.0 A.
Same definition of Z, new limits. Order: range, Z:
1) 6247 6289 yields 6274.0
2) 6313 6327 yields 6322.0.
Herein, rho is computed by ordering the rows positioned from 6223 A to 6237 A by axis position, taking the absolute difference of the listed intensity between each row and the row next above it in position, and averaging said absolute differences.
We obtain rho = 0.34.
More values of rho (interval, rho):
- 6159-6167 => 1.08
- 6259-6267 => 0.36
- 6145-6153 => 0.80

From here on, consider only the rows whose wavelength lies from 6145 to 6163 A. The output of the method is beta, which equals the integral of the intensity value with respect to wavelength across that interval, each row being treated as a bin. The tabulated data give 159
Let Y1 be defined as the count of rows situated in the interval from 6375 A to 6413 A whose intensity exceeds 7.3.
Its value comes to 19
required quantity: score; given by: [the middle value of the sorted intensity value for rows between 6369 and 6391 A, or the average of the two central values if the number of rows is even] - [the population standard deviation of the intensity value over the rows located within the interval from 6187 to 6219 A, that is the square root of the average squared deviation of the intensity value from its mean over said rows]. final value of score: 8.8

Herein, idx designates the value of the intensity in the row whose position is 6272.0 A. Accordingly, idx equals 6.26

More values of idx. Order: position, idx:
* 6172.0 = 5.76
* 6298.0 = 7.34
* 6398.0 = 10.6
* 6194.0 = 5.42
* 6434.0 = 11.5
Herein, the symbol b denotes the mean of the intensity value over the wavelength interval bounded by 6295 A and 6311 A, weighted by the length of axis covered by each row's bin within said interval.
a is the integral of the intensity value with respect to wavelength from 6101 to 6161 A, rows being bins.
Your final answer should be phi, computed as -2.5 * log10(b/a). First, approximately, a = 548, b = 7.9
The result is 4.60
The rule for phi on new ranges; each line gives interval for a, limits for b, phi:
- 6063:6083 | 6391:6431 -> 2.97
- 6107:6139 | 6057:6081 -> 3.85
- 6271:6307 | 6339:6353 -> 3.50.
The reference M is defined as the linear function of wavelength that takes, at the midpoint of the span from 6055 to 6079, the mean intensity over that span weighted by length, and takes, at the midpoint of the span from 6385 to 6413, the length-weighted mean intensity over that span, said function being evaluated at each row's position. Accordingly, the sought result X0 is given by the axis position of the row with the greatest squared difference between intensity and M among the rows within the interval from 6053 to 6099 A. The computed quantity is 6098.0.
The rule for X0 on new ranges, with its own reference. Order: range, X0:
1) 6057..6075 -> 6066.0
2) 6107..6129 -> 6124.0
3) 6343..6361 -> 6360.0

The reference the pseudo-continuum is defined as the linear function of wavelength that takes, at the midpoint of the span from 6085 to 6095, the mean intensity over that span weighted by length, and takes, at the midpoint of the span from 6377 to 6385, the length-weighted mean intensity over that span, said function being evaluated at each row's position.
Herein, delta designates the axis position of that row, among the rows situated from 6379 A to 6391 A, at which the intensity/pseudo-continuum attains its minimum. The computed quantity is 6384.0 A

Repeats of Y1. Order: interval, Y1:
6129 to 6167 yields 16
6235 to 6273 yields 0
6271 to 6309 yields 8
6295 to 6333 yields 18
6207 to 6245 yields 0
